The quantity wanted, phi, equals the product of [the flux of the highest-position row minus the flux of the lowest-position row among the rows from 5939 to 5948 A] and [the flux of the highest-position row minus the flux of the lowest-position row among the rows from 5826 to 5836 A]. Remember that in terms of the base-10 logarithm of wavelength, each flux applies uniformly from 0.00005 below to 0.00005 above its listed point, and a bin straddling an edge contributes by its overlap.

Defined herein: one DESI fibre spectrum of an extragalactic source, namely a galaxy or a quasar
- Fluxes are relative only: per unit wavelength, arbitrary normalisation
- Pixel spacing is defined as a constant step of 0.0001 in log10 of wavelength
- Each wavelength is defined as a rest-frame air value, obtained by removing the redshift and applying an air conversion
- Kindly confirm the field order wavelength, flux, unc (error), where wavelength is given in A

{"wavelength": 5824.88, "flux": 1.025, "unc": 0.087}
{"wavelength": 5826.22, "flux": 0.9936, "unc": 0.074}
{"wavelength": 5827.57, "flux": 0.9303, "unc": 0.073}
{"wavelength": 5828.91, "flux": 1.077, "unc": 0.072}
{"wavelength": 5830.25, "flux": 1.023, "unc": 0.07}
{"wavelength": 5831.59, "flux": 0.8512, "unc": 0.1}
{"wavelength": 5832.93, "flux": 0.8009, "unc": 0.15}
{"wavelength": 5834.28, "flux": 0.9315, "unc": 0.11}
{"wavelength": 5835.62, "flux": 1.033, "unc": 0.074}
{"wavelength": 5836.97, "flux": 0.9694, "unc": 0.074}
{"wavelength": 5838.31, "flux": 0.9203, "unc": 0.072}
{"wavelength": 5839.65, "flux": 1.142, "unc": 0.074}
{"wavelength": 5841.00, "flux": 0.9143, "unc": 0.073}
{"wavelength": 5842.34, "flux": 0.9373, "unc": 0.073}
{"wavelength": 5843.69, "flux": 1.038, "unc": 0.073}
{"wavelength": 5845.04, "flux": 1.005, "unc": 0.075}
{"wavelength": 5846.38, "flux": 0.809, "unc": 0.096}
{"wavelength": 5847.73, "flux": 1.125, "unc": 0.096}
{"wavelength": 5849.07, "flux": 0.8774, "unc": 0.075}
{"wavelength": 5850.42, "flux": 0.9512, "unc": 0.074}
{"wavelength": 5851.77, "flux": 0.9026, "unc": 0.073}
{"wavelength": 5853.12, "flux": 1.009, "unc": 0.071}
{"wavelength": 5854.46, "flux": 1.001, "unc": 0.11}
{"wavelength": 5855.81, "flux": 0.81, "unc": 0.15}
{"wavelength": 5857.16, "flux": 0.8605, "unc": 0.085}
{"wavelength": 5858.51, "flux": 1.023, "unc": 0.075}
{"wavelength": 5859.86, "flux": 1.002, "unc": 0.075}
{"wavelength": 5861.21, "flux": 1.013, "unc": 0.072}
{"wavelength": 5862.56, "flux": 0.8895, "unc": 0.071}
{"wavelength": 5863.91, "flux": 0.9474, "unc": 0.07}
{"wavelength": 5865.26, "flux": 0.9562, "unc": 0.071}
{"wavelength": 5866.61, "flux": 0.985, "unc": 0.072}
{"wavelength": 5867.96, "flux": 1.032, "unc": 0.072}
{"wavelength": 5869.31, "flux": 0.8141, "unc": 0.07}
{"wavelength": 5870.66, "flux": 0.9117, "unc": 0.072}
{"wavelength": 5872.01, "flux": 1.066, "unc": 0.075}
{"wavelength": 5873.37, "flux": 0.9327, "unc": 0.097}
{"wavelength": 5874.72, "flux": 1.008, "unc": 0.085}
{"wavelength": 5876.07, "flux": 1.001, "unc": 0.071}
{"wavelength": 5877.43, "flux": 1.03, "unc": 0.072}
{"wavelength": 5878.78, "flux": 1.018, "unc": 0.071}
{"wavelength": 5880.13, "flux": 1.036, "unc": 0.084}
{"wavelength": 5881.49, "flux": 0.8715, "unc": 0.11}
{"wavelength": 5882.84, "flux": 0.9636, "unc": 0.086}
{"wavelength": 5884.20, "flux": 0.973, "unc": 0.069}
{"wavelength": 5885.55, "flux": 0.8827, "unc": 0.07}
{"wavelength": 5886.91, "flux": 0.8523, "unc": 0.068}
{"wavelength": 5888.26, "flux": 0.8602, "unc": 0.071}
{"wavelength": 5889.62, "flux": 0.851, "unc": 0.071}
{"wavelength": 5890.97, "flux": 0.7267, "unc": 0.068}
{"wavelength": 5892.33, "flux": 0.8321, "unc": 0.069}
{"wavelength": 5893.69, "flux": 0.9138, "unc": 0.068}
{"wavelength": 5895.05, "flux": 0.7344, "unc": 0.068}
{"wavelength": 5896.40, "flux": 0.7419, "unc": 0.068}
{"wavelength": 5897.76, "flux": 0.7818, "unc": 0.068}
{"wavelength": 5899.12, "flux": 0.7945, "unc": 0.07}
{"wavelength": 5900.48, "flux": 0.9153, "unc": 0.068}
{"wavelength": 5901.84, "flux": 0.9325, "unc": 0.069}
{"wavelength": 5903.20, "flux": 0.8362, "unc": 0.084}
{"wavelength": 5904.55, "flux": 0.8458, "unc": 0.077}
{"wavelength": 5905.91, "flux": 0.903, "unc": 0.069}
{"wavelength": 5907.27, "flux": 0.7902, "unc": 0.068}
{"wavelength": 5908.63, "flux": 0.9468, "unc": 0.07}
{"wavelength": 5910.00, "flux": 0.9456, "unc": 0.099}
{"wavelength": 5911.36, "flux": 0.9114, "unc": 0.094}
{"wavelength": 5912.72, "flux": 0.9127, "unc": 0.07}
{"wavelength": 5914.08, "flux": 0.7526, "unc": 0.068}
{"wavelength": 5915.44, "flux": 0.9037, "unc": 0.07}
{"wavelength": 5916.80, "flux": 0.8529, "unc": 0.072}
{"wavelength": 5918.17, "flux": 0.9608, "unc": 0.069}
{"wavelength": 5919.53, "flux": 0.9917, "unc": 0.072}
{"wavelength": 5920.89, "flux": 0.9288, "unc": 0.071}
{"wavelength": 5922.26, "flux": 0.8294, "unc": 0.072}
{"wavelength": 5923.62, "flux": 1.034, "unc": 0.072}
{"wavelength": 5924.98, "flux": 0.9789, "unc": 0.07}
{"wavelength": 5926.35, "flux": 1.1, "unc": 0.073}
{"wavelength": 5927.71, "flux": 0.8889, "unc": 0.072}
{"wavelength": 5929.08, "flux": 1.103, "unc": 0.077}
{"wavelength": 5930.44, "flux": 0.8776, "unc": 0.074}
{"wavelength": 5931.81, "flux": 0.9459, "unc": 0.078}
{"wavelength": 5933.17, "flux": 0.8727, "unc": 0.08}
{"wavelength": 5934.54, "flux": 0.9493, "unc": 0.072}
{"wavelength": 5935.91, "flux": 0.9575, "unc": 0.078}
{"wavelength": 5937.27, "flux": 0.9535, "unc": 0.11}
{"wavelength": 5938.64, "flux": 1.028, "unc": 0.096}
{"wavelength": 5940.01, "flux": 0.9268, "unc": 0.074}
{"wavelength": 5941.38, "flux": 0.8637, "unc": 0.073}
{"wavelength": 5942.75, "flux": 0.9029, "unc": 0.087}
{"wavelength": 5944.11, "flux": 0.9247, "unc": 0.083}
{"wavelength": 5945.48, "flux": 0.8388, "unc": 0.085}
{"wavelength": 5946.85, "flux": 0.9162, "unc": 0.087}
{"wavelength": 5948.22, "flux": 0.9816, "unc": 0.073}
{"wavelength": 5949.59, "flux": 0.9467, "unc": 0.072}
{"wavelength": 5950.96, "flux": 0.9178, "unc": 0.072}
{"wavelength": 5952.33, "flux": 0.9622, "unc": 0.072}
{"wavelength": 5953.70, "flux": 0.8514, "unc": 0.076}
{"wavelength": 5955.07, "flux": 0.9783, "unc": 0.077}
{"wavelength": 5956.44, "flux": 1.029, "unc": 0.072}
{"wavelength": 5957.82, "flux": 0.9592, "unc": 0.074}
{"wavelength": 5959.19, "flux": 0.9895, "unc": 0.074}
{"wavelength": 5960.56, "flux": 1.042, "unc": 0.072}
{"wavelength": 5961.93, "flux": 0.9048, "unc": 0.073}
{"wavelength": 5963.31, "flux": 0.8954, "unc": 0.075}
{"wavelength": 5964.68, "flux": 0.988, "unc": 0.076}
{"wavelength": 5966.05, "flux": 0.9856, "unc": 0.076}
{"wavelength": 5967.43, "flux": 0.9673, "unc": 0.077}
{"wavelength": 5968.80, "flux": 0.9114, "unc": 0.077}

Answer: -0.0004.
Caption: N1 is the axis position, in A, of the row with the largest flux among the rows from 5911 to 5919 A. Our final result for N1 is 5918.17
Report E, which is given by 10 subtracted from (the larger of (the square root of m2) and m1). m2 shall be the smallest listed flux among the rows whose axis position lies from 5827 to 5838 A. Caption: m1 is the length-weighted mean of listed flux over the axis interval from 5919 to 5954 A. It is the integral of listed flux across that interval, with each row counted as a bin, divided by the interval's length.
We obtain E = -9.06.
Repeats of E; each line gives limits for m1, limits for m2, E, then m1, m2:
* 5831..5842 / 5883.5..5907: -9.05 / 0.946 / 0.7267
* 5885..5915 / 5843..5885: -9.10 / 0.849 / 0.809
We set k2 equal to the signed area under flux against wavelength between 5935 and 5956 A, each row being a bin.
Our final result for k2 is 20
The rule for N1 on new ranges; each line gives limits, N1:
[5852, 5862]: 5858.51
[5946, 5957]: 5956.44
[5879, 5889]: 5880.13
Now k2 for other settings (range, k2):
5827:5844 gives 16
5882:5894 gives 10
